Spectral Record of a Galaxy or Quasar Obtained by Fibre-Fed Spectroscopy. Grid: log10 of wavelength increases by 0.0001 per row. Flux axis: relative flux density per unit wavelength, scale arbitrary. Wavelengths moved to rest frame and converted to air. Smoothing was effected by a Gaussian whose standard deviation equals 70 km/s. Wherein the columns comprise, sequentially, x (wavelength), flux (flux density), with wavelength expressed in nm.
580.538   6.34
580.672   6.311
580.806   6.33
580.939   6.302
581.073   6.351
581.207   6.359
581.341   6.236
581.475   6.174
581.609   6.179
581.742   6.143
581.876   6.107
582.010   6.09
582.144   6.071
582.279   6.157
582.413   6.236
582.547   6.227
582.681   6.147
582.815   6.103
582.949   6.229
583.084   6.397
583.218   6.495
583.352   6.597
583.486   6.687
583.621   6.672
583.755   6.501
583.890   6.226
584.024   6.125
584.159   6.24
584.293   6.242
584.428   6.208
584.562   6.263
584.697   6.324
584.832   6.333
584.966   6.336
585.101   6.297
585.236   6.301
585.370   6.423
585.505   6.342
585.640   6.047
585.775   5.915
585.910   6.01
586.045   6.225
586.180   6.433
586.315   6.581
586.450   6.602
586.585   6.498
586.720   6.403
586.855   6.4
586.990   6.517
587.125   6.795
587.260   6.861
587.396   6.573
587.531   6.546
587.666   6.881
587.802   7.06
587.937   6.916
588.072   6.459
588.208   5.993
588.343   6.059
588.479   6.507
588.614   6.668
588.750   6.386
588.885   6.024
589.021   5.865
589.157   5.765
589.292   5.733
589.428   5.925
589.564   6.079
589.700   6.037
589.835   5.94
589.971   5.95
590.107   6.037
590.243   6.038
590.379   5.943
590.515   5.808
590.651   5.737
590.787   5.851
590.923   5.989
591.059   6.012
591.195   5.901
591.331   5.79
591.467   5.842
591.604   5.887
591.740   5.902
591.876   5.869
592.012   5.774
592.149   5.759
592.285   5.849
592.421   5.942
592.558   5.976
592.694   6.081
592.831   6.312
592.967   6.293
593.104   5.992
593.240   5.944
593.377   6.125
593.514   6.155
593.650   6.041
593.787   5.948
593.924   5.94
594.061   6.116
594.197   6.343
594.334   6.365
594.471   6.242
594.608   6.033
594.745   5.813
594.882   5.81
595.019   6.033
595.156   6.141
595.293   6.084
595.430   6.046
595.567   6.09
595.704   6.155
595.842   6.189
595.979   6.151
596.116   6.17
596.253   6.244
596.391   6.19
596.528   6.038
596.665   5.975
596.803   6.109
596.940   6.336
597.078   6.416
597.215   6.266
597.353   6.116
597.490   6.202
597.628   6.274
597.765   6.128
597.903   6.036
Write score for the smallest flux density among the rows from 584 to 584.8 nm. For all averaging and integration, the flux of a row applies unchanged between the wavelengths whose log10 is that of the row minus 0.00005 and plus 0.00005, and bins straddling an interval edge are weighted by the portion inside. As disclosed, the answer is 6.125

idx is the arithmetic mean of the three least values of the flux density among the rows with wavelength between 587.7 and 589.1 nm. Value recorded 5.96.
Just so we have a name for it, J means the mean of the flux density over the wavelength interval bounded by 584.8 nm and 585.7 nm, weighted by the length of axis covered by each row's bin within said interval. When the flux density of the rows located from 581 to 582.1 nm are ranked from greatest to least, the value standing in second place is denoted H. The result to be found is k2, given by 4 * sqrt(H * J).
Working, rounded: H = 6.351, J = 6.30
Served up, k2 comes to 25.3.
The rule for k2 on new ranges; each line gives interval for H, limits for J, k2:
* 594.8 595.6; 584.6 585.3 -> 24.8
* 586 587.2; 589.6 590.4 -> 25.2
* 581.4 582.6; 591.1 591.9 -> 24.2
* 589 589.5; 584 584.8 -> 24.2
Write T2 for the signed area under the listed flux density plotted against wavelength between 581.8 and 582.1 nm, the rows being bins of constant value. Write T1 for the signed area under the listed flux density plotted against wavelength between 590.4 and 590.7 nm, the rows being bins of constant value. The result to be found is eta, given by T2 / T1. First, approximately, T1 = 1.74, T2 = 1.83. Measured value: 1.05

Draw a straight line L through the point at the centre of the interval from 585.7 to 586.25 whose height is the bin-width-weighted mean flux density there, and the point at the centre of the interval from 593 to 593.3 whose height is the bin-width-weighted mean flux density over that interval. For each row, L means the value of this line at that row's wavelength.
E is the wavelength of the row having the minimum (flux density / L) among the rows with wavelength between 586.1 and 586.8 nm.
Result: 586.720 nm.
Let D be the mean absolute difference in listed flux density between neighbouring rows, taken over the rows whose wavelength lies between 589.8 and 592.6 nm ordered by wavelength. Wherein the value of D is 0.07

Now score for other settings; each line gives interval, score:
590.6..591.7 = 5.737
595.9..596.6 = 6.038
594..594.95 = 5.81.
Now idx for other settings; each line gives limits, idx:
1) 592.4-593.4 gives 5.95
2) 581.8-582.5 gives 6.09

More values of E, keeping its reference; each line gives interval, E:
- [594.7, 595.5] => 594.882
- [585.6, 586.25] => 585.775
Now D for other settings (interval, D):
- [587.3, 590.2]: 0.19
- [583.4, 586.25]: 0.10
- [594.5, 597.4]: 0.10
